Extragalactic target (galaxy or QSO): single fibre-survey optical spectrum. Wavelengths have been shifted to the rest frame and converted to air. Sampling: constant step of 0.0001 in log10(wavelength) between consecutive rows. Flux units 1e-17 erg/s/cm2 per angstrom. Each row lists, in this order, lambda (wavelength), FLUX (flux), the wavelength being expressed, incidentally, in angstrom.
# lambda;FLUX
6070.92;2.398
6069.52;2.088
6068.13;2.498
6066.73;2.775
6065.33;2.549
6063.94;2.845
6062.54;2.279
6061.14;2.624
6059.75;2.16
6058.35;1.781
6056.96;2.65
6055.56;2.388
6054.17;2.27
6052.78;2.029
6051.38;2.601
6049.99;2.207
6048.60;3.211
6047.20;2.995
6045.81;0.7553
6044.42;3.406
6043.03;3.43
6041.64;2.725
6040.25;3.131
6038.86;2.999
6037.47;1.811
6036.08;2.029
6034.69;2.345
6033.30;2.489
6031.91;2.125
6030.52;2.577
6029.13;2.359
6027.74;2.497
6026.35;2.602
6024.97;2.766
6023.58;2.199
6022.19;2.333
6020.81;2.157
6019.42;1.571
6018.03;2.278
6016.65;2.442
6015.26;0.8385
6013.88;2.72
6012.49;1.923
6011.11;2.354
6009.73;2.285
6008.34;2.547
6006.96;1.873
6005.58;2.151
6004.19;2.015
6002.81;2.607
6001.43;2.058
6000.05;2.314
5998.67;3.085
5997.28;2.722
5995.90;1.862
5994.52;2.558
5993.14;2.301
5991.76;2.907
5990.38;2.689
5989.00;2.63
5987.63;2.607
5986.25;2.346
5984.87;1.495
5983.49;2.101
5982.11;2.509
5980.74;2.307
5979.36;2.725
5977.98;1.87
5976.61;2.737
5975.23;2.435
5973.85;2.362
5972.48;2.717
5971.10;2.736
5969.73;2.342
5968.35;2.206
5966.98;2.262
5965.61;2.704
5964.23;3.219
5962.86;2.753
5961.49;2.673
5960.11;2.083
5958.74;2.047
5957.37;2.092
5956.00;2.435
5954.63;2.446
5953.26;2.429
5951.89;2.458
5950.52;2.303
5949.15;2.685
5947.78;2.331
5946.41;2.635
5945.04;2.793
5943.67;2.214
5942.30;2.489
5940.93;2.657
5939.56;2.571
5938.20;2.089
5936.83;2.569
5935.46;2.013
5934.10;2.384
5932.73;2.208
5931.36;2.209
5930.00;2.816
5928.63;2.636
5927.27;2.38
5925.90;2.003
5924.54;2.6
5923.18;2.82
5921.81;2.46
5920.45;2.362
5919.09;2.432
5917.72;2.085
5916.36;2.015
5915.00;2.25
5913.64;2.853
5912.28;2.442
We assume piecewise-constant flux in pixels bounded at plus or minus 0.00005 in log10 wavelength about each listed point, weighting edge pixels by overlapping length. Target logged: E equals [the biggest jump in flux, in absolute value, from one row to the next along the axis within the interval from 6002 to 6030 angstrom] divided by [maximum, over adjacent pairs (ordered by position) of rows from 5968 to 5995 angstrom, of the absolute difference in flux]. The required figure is 2.2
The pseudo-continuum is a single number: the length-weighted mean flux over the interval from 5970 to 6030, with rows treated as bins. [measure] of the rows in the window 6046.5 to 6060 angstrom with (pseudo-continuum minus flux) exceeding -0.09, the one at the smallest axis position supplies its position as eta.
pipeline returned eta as 6049.99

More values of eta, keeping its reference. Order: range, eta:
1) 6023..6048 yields 6023.58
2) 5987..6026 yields 5993.14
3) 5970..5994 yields 5973.85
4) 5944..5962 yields 5947.78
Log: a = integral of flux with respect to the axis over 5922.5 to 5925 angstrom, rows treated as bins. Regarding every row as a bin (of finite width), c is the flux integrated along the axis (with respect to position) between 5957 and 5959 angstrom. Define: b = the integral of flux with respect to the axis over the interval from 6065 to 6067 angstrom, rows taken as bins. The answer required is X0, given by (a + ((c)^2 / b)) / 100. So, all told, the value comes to 0.10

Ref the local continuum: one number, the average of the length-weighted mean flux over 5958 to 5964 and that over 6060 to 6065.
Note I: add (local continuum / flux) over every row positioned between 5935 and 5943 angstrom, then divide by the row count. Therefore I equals 1.05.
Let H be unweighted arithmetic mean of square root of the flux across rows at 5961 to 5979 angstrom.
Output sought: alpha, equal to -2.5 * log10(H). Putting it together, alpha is -0.504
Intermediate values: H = 1.59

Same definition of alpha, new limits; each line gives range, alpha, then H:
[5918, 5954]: -0.484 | 1.56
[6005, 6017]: -0.399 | 1.44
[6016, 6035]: -0.459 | 1.53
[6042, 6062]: -0.477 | 1.55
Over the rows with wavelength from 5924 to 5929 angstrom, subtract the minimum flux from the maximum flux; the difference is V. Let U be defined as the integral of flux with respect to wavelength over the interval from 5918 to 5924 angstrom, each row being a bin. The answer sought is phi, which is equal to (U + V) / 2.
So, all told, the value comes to 7.8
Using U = 14.9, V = 0.6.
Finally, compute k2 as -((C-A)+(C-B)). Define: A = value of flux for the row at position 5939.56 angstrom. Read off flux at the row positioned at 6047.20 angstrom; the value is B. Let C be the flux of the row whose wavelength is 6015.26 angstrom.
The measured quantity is 3.9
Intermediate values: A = 2.571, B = 2.995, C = 0.8385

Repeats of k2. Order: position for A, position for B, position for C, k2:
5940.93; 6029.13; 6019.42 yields 1.9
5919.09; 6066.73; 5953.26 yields 0.3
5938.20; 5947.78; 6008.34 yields -0.7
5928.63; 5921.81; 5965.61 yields -0.3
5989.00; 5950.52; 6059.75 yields 0.6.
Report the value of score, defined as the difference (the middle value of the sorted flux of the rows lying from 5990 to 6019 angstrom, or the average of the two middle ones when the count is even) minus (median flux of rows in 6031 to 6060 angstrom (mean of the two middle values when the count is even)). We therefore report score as -0.07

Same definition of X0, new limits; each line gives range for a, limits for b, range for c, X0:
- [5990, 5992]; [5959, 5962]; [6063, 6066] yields 0.15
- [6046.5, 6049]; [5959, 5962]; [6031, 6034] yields 0.15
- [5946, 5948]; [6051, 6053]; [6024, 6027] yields 0.19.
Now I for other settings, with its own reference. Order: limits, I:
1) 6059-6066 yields 1.01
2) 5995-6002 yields 1.07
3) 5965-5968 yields 1.01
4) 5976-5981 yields 1.06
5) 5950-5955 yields 1.04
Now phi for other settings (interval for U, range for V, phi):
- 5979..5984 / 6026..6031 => 6.1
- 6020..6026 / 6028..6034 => 7.3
